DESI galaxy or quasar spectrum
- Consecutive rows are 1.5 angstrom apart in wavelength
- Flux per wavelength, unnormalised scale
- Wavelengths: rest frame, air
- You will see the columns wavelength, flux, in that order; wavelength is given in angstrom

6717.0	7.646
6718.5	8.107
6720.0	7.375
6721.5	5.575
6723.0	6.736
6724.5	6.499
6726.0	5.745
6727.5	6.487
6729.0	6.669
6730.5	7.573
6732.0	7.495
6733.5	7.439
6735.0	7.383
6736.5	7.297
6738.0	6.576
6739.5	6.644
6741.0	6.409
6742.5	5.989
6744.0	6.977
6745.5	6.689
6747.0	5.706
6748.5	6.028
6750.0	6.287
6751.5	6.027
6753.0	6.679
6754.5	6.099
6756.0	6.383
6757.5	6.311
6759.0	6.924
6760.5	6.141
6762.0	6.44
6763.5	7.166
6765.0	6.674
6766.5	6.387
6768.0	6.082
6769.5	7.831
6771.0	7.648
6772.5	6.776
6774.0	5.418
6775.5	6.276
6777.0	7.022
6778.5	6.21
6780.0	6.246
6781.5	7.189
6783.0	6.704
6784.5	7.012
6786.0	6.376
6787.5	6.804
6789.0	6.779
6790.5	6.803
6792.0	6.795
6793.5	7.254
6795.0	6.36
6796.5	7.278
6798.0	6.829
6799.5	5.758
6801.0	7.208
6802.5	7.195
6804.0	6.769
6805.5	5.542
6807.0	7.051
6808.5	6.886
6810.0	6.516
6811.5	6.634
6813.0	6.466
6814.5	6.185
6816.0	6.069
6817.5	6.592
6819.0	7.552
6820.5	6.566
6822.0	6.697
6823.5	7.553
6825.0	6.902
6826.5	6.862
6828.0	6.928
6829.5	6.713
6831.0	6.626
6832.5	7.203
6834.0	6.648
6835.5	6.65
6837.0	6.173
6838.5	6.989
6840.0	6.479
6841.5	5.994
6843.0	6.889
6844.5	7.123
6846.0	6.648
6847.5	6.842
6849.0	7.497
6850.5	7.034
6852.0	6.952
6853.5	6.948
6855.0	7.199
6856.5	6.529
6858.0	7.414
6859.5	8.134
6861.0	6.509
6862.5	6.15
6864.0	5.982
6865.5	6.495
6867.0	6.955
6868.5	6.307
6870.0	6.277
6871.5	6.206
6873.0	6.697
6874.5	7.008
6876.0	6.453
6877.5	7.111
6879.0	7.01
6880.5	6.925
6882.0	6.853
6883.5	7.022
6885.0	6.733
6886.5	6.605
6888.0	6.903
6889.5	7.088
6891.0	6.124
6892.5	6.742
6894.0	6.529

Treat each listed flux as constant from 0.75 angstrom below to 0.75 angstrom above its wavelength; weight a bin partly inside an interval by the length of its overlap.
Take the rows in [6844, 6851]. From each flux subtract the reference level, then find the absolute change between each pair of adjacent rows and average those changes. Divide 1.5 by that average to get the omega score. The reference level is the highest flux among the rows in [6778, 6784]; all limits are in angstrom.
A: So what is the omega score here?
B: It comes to 3.4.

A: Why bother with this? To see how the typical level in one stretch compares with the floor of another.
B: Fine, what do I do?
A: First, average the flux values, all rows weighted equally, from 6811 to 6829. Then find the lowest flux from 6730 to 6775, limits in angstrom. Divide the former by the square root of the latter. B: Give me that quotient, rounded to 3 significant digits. 2.90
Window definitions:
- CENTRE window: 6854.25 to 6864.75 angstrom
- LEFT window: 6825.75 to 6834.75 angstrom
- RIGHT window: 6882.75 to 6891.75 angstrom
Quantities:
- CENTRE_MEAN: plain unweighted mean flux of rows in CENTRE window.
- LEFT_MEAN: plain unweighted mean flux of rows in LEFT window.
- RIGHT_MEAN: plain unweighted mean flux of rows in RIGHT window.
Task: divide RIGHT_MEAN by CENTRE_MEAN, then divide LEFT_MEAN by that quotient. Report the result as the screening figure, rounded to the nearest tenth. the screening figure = 6.9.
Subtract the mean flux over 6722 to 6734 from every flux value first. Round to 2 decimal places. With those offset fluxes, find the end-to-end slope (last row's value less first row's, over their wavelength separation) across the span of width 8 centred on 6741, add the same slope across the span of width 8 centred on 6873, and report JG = 0.10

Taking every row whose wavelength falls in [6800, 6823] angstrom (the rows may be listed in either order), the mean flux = 6.662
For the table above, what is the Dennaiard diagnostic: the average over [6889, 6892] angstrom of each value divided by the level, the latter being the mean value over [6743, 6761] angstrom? 1.04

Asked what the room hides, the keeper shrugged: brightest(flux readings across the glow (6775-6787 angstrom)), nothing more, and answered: 7.189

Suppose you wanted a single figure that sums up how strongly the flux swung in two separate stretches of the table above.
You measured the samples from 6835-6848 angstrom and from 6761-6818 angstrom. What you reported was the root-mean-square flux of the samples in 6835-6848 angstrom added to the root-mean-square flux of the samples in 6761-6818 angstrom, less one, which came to 12.34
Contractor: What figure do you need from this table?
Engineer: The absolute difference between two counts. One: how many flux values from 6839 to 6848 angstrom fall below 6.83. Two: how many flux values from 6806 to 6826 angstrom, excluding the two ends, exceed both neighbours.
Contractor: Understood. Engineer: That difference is 0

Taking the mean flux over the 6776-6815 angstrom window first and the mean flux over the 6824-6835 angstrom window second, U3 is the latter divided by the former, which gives 1.02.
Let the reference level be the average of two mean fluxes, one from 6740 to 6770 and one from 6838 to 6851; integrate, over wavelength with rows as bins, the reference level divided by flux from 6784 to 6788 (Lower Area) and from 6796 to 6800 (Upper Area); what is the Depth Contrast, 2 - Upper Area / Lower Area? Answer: 0.98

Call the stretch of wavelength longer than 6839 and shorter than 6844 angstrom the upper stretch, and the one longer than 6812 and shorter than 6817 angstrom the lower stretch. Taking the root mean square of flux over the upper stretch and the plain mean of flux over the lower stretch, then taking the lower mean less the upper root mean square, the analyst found -0.2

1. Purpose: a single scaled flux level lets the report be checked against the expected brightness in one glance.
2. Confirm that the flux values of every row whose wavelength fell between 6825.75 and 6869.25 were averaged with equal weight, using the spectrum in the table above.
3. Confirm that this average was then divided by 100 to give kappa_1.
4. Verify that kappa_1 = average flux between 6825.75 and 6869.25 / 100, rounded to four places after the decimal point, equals 0.0679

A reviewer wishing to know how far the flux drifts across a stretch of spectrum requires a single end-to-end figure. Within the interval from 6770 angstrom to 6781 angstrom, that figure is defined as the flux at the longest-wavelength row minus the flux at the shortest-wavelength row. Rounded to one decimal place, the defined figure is -1.4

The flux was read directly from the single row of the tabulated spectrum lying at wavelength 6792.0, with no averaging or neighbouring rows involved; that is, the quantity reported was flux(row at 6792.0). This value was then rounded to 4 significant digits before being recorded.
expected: 6.795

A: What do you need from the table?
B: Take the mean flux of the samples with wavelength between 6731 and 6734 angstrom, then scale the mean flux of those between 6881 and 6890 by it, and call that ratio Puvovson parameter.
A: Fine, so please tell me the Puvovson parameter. 0.92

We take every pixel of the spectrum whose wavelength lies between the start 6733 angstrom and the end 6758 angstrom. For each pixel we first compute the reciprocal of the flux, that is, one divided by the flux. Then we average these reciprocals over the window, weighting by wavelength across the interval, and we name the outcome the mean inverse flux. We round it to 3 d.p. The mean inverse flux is 0.154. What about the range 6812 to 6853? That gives 0.148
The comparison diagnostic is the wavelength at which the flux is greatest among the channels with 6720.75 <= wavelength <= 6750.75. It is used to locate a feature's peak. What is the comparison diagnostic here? 6730.5 angstrom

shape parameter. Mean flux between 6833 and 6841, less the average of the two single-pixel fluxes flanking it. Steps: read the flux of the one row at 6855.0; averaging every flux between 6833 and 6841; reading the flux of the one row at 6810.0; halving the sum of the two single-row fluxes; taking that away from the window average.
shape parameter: -0.27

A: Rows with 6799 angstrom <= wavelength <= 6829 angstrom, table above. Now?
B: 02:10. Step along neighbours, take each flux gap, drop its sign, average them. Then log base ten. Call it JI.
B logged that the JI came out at -0.28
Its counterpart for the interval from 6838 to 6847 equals -0.28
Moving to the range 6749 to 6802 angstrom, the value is -0.23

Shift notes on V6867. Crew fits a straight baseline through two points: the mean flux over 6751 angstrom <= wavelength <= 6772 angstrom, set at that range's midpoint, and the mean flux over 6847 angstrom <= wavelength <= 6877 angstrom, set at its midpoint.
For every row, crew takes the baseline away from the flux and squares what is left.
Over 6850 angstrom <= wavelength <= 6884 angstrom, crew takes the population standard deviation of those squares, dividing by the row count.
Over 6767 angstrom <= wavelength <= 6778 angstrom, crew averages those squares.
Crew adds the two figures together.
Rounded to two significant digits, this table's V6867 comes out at 1.0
